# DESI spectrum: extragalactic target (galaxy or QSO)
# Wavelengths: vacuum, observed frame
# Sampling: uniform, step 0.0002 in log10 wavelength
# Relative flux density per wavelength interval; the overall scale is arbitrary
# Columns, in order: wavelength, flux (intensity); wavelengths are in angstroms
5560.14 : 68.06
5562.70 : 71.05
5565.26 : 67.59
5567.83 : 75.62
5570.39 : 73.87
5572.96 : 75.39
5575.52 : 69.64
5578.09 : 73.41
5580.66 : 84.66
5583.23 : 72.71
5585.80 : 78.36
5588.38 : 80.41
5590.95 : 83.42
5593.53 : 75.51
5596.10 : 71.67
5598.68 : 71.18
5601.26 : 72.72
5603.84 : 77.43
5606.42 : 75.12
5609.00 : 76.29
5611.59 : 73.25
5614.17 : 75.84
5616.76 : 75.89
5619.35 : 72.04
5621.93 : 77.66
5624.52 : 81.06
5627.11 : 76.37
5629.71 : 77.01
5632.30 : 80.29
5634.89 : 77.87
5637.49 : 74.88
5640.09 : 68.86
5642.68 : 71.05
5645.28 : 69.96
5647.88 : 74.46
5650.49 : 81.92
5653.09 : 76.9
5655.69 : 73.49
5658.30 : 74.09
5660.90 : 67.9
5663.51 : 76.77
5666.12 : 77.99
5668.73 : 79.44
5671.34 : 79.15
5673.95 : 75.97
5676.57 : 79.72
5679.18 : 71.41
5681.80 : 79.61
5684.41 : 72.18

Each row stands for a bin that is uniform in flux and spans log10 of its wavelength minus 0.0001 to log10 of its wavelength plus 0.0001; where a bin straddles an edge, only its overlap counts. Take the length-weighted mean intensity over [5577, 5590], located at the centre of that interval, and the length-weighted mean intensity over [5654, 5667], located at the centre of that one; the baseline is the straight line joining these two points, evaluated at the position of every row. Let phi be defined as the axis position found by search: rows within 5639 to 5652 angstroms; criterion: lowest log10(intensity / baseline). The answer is 5640.09 angstroms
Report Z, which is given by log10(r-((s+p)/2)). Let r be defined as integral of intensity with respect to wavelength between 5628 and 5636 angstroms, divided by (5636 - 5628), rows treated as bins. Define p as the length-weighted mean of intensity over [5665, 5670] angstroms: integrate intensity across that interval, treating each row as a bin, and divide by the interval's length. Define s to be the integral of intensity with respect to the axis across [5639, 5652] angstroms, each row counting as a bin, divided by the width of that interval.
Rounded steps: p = 78.7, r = 78.3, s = 73.4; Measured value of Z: 0.3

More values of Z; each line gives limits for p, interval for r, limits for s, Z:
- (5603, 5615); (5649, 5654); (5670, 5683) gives 0.5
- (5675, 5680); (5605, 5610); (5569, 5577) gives 0.1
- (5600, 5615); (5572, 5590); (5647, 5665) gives 0.2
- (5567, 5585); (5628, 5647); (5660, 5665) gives -0.5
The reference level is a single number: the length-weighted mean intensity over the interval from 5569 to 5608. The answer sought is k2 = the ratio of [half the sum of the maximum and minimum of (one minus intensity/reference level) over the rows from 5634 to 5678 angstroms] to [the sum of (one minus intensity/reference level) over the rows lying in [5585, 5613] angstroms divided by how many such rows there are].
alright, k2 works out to -4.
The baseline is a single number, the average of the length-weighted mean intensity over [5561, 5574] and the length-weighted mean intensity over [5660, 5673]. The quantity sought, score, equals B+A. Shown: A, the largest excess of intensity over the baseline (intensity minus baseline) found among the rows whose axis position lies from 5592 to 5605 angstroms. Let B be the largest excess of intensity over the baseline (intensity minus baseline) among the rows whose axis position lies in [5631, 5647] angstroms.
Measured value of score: 9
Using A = 3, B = 5.8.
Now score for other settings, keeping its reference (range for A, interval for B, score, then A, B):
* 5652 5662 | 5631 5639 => 8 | 2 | 5.8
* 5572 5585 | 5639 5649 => 10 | 10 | 0.0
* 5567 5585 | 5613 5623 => 13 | 10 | 3.2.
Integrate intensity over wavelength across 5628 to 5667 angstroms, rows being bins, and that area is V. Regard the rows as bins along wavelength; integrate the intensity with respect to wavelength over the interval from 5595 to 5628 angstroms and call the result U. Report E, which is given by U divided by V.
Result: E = 0.85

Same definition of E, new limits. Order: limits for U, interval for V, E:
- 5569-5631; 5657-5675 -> 3.44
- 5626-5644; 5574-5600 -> 0.68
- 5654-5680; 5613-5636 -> 1.11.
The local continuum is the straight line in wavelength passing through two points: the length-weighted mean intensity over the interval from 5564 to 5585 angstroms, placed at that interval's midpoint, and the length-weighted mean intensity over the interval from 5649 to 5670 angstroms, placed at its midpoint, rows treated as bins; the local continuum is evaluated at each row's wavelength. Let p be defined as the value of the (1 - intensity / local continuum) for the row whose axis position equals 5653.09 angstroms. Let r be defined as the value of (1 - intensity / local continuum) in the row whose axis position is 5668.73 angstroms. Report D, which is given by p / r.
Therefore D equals 0.3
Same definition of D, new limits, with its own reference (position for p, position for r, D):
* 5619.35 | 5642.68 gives 0.7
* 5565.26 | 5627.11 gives -6.4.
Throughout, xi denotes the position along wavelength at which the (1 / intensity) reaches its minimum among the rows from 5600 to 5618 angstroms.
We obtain 5603.84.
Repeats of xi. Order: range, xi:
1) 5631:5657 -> 5650.49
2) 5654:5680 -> 5676.57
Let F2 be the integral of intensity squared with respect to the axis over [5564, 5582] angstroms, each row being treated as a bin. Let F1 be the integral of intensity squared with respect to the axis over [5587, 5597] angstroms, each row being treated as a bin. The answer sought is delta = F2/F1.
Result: 1.6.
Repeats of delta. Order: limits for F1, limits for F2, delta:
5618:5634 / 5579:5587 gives 0.5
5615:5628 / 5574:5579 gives 0.3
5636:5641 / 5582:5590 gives 1.8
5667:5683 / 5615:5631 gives 1.0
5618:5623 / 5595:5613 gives 3.5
